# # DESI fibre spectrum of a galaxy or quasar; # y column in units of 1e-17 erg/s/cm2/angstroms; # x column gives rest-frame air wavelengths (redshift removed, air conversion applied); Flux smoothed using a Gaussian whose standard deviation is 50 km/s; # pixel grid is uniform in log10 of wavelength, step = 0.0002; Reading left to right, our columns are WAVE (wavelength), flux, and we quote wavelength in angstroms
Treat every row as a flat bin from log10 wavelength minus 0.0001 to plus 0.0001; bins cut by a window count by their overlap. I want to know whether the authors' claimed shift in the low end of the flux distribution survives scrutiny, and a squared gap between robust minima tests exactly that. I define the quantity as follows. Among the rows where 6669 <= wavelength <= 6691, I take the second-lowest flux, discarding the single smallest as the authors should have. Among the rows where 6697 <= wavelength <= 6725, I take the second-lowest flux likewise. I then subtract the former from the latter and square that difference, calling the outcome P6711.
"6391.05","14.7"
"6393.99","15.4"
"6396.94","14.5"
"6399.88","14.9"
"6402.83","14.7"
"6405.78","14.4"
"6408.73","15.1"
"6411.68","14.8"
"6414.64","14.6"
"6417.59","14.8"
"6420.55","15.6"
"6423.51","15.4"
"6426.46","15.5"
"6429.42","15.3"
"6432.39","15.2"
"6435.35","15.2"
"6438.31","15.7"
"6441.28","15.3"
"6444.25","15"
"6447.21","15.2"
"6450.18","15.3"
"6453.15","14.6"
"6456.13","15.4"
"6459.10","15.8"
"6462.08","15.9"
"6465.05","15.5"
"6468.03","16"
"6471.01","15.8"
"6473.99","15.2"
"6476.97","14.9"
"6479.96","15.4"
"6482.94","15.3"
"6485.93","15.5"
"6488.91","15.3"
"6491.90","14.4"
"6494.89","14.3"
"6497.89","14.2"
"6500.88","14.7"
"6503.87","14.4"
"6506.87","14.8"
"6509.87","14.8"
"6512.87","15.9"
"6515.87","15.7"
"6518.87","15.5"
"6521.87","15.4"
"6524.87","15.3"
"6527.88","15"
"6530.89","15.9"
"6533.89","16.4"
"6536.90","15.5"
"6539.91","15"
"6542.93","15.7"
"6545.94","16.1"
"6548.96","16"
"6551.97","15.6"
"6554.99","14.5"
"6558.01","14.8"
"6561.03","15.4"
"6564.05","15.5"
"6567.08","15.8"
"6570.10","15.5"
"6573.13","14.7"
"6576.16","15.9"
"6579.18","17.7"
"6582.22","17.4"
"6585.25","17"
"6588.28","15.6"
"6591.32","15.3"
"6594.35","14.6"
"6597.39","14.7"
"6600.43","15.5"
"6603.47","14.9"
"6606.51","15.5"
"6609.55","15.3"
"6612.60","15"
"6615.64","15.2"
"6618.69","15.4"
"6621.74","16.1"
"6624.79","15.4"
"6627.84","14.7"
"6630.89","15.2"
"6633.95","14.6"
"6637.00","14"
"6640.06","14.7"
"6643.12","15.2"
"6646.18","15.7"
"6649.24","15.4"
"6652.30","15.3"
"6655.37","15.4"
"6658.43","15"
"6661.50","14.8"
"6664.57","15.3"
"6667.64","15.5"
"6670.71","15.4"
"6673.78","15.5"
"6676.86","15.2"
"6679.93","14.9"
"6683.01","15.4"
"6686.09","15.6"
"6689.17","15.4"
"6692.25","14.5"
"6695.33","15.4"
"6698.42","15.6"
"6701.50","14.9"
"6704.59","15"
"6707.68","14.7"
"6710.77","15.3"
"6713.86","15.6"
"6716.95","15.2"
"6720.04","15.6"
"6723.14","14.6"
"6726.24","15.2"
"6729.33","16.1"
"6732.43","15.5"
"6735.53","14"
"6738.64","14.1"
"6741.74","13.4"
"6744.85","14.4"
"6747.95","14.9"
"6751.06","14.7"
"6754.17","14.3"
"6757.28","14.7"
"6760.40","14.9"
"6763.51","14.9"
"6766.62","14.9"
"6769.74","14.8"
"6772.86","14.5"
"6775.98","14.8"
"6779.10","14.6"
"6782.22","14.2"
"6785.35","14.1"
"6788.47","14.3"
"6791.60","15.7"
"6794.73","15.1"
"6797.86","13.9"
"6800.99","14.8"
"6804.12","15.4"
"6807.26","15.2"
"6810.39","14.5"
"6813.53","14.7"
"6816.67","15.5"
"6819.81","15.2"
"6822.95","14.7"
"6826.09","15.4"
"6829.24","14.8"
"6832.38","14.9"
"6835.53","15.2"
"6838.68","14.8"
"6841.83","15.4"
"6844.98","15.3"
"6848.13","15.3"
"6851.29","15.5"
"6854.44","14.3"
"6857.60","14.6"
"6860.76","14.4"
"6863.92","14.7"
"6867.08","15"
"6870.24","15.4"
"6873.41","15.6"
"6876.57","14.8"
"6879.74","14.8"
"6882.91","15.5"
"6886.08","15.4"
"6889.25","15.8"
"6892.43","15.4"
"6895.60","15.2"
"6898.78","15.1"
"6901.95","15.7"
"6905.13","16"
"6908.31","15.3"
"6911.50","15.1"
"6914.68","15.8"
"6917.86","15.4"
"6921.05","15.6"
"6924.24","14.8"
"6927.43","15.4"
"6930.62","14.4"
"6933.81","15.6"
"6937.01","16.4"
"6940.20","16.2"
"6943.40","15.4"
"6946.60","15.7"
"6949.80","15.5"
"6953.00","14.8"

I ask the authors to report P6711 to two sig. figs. 0.25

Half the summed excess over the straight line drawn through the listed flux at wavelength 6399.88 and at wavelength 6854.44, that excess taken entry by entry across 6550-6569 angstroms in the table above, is 1.7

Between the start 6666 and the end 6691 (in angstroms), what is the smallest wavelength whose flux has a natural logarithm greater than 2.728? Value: 6667.64 angstroms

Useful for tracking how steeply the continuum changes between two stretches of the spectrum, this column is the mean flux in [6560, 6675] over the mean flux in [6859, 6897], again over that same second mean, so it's 0.0669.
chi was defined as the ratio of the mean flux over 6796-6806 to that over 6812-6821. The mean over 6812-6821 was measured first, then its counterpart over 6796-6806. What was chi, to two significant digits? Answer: 0.97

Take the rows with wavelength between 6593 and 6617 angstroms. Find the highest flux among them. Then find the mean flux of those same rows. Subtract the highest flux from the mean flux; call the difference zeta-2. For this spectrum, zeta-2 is -0.41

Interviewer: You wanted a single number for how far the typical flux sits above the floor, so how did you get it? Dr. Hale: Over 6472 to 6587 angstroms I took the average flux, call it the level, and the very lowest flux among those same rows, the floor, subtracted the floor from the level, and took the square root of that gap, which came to 1.1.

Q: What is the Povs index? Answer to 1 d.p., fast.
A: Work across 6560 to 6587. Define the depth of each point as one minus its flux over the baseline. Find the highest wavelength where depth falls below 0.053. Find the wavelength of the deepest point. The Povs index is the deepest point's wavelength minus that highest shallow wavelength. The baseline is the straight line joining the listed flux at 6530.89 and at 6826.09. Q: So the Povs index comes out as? -12.1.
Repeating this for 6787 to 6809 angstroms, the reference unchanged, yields -9.4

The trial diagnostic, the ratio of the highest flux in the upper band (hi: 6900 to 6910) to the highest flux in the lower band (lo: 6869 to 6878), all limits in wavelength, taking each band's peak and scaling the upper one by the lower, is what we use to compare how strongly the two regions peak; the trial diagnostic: 1.026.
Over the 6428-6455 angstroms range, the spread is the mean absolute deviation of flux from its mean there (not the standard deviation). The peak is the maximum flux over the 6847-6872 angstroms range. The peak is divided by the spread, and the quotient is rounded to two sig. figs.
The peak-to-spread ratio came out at 87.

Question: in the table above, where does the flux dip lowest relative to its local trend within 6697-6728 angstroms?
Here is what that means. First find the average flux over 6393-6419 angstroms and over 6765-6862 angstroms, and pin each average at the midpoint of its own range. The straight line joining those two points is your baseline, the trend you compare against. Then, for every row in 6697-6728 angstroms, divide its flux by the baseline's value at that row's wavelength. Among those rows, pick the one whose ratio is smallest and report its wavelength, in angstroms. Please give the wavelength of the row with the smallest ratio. 6723.14 angstroms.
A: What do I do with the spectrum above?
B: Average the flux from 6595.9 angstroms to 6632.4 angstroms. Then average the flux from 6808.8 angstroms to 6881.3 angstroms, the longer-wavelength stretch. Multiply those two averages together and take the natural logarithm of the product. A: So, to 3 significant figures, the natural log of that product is 5.43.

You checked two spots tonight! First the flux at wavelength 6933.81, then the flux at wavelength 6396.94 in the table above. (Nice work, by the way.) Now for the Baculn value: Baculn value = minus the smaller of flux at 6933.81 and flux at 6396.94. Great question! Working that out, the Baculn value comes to -14.5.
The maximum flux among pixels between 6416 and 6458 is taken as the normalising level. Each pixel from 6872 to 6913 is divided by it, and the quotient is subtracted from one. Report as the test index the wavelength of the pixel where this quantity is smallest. 6905.13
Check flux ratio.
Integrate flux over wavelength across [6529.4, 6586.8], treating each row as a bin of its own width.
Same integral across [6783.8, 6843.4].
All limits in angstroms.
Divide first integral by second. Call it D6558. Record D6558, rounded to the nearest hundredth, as 1.02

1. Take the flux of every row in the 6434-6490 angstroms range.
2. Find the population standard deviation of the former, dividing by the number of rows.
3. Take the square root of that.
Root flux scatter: 0.59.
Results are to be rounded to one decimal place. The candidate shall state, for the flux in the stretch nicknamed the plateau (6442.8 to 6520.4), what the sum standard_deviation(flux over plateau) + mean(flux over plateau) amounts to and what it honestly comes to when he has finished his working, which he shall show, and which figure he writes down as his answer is 15.7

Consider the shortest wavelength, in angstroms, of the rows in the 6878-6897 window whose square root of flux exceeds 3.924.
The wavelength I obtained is 6882.91 angstroms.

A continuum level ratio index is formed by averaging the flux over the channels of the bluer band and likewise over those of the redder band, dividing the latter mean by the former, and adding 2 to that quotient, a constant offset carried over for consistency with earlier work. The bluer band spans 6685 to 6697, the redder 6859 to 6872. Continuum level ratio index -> 2.98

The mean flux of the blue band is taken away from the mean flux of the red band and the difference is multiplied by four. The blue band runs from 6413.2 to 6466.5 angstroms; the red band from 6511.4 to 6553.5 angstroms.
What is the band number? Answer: 1.4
